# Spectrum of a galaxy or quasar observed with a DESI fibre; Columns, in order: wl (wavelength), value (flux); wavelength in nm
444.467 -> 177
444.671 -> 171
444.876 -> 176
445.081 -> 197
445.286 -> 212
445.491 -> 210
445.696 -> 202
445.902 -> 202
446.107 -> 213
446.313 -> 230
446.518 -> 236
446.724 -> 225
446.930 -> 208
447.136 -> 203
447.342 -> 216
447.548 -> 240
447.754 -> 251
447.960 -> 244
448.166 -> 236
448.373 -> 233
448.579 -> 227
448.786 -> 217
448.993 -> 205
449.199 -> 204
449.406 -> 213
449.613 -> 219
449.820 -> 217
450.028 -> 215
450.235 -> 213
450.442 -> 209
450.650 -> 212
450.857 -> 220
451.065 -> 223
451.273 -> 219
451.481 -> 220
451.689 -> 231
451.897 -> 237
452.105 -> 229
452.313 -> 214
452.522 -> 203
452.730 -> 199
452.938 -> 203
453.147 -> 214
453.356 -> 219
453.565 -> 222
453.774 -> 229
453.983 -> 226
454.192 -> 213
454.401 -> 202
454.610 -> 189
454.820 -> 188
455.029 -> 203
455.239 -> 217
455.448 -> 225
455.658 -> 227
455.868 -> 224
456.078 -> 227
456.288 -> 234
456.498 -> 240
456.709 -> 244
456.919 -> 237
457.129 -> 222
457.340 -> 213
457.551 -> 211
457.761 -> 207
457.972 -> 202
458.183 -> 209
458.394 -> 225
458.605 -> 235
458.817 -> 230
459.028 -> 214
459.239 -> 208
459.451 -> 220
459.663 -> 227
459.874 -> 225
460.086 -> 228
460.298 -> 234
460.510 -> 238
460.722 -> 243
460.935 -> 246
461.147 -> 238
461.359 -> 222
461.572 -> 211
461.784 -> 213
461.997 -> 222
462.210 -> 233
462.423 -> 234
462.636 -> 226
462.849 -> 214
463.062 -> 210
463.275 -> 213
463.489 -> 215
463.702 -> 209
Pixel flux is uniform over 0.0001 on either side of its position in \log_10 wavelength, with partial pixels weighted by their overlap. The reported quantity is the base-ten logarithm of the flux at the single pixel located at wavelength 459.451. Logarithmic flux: 2.34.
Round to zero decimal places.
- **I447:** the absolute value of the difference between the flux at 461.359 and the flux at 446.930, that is 14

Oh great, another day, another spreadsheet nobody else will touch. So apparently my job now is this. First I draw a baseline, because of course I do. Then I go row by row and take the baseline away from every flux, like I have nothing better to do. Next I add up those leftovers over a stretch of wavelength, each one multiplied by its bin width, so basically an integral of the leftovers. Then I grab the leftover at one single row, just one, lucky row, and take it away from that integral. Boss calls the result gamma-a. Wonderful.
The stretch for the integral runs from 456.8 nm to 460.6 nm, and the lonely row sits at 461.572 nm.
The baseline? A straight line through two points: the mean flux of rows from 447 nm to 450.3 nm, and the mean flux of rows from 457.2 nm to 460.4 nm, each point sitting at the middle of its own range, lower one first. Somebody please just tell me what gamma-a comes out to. 16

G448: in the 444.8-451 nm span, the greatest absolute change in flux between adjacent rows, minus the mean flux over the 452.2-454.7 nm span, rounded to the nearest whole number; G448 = -187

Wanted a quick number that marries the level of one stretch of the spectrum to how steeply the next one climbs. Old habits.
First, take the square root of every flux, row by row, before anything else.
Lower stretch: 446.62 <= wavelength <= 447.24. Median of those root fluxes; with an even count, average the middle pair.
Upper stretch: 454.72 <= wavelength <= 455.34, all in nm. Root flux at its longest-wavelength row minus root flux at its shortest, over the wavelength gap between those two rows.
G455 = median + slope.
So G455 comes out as 16.86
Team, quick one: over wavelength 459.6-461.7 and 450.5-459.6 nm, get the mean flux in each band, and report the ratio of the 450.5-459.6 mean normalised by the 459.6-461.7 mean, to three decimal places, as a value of 0.944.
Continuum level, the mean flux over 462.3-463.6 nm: 219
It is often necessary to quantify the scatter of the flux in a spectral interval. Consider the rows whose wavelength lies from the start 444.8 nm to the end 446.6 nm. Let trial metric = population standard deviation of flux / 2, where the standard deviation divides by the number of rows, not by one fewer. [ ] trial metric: 8.4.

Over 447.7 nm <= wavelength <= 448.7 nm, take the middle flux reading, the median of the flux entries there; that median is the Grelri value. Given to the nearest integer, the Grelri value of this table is 236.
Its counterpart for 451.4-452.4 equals 229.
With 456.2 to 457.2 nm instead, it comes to 237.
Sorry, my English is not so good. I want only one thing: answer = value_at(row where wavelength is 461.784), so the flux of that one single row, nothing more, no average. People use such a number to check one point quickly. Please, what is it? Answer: 213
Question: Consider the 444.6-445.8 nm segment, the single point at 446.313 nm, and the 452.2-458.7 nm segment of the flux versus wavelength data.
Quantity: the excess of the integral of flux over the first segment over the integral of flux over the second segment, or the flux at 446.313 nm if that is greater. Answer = 230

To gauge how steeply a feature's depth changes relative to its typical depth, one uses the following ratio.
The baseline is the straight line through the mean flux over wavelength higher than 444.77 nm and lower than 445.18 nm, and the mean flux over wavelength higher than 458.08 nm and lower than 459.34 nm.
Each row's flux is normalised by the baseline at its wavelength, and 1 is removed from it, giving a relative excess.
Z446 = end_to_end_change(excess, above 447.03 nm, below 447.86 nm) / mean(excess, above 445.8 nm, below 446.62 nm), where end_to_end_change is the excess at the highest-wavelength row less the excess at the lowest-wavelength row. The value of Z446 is 1.5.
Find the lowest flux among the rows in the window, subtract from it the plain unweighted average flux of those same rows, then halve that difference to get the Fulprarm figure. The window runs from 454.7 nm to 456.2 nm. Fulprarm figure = -13.9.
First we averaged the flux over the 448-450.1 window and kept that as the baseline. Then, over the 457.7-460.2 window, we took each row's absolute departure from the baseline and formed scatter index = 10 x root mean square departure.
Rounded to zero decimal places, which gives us 103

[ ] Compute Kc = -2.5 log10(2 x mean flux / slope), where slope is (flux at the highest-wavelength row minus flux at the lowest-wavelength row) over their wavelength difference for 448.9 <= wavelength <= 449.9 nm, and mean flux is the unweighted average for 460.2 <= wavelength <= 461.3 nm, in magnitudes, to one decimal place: -3.8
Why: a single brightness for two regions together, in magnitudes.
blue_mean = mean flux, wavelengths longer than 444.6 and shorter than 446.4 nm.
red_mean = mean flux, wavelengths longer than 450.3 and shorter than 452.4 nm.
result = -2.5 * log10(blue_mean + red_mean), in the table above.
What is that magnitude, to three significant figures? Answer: -6.57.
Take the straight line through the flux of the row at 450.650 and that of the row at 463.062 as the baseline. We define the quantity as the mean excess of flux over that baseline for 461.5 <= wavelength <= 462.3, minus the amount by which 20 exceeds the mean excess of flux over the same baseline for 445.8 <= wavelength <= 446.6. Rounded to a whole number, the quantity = -3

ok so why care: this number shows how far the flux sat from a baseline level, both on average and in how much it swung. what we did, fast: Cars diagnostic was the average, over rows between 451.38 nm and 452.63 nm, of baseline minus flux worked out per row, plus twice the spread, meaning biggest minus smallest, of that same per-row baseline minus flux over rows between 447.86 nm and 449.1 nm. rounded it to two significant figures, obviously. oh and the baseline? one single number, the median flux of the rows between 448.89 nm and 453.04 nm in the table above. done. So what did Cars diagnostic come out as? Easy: 70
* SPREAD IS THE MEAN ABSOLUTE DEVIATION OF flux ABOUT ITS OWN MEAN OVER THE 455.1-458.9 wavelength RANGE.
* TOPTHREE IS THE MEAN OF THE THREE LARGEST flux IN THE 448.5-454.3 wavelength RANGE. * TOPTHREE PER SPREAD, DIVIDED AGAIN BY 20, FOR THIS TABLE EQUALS 1.22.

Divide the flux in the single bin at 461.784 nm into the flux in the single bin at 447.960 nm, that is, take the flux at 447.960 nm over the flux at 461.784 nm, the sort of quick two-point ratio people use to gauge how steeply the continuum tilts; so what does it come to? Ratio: 1.15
